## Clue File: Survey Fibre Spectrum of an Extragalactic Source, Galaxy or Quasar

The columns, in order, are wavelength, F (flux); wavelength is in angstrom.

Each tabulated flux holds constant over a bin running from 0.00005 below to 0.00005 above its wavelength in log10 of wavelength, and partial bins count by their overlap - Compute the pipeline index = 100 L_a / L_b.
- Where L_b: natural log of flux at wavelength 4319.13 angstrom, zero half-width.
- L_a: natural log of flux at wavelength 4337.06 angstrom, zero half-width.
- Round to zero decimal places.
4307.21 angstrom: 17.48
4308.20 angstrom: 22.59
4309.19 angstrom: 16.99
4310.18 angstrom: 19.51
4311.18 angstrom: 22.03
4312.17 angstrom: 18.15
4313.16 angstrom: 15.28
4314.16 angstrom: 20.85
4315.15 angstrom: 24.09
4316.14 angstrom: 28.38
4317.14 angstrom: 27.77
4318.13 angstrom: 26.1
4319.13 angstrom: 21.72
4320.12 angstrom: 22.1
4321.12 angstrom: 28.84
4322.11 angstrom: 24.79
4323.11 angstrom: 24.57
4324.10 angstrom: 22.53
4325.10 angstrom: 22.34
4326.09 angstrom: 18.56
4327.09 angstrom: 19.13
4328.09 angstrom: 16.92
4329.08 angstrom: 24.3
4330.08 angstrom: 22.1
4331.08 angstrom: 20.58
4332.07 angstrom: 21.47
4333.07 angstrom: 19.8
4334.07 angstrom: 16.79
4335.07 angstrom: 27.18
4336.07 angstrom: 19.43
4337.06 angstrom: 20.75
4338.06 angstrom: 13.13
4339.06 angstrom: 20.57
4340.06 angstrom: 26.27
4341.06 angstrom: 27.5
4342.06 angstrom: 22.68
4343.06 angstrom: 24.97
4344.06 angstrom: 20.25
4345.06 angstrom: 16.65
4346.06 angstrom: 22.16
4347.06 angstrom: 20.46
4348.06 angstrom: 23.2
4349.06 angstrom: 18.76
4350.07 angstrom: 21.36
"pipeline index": 99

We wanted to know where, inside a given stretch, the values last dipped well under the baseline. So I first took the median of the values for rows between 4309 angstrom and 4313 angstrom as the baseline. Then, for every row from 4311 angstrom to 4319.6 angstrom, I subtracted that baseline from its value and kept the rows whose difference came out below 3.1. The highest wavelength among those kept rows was 4319.13 angstrom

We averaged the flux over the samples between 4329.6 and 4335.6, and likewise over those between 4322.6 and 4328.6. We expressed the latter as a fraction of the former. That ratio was 0.97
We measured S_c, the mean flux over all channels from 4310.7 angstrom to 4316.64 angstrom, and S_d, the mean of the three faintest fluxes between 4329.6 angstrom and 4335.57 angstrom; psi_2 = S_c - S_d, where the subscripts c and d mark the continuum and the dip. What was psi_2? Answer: 2.4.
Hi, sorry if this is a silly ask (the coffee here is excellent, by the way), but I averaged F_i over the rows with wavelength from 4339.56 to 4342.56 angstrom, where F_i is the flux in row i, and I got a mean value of 25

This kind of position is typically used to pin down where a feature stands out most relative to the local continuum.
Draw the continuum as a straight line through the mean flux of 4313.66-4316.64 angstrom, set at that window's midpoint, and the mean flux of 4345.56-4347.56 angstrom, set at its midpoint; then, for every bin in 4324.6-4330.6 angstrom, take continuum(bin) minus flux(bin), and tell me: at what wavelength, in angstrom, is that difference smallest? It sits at 4329.08 angstrom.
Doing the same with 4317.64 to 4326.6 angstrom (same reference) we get 4321.12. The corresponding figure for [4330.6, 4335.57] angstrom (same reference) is 4335.07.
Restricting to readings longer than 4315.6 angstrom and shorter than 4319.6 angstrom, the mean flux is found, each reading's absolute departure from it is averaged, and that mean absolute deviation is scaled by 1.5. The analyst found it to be 3.2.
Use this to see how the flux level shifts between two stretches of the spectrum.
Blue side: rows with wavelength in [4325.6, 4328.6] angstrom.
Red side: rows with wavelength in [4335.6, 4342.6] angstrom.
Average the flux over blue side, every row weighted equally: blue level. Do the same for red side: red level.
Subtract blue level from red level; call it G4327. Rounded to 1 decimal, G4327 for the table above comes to 3.3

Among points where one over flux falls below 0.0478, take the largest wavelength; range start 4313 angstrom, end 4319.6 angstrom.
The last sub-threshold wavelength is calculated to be 4319.13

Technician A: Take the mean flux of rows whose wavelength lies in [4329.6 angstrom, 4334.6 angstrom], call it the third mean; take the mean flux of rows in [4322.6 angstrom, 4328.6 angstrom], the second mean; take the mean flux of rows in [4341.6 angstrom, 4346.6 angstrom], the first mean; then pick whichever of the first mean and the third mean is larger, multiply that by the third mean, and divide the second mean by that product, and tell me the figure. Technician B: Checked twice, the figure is 0.0481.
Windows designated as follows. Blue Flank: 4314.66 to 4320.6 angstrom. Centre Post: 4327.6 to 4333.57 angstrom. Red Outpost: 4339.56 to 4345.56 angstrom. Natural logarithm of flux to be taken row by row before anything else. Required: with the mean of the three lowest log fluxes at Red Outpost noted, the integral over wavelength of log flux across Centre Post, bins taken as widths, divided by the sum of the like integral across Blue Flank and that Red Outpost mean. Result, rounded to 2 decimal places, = 0.82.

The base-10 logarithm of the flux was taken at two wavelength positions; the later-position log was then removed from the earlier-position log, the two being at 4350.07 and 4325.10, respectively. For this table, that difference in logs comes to 0.019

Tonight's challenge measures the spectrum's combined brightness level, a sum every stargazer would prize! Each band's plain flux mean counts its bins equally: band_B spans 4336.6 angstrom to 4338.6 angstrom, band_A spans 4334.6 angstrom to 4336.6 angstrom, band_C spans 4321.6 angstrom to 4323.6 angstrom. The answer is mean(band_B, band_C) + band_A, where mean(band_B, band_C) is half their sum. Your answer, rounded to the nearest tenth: 44.1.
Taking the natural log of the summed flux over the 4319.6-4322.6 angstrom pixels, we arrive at 4.33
